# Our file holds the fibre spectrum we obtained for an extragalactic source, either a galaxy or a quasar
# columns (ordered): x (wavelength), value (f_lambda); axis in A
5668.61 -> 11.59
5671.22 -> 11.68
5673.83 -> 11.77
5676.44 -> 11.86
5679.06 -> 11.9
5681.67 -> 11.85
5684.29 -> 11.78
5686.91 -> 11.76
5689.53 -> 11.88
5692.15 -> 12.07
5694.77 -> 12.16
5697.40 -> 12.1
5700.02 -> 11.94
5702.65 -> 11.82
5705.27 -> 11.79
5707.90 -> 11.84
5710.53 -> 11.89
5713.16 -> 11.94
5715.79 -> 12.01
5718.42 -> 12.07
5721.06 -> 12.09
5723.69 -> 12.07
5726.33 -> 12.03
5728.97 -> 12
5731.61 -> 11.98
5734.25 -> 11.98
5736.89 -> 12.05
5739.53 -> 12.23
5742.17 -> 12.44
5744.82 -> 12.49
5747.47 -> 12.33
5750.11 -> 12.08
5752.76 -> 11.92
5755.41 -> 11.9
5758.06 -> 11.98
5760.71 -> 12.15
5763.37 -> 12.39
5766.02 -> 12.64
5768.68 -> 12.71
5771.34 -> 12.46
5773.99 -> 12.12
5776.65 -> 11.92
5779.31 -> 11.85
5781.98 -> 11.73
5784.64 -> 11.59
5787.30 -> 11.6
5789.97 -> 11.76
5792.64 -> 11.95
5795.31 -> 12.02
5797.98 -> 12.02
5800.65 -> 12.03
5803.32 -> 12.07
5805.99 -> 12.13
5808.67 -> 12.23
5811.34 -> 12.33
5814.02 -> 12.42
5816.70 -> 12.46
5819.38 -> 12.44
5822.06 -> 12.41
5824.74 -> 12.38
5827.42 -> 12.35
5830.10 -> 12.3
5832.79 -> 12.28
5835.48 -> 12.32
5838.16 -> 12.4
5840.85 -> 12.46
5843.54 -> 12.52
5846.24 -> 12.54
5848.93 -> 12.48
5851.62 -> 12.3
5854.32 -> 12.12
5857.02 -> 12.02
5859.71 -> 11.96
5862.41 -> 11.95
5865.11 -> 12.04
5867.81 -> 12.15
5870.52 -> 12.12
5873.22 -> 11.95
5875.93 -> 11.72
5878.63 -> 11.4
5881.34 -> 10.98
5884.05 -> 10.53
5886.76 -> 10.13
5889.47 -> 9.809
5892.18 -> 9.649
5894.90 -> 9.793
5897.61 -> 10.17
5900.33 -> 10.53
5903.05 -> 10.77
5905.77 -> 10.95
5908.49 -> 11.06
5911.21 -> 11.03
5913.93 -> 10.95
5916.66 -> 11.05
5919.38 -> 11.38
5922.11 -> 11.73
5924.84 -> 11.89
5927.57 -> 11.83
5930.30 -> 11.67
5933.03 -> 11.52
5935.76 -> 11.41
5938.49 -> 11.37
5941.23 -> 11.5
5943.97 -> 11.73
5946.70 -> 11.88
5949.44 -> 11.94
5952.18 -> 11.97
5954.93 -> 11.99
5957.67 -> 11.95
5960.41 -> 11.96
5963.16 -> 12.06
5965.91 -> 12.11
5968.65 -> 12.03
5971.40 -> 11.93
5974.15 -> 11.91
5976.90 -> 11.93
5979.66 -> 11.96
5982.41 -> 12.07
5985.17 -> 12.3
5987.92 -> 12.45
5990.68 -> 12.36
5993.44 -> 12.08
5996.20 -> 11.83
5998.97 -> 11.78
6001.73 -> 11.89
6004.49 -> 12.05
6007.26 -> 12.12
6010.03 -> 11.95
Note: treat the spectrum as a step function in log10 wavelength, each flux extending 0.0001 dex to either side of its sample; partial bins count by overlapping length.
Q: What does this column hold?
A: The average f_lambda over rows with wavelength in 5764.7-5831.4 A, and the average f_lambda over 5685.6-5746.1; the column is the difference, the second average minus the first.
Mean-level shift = -0.1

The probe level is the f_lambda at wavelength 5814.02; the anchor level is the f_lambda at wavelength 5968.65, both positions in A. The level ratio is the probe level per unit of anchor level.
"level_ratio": 1.03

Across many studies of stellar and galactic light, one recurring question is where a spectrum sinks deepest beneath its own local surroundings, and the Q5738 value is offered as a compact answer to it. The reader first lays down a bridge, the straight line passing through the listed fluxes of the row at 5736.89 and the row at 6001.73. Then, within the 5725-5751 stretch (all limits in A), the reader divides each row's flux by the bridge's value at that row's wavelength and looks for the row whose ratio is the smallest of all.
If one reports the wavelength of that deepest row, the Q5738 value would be 5731.61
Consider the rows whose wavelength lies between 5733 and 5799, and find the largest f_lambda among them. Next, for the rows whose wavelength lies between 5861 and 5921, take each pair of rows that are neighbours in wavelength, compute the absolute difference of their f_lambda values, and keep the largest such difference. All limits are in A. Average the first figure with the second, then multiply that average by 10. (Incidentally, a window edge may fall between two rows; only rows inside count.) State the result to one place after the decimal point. 65.8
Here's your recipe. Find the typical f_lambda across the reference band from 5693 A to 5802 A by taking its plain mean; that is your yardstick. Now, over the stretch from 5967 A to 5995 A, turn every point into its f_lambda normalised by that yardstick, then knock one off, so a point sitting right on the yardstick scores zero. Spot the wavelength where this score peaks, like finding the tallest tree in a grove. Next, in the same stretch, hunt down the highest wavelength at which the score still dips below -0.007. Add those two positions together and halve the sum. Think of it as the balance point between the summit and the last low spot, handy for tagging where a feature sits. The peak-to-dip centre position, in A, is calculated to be 5983.8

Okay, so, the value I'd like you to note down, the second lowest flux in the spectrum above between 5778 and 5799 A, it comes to 11.6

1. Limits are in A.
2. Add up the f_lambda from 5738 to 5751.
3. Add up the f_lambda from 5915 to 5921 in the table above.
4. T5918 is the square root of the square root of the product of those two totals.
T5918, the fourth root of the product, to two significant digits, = 6.1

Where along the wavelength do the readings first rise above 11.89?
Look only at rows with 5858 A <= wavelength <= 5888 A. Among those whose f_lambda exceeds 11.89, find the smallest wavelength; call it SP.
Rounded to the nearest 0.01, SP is 5859.71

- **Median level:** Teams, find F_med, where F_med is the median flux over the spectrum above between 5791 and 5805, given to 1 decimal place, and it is 12.0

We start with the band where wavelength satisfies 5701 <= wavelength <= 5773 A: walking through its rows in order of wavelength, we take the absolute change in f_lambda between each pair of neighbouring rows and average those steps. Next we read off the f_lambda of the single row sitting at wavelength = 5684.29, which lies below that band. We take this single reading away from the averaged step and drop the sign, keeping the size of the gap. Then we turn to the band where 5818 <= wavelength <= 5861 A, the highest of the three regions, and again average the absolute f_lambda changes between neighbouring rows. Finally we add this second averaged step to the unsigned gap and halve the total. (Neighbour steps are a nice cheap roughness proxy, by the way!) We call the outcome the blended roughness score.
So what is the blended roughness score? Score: 5.87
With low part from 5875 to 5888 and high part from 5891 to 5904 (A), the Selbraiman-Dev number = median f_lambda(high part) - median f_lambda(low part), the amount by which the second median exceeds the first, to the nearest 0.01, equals -0.81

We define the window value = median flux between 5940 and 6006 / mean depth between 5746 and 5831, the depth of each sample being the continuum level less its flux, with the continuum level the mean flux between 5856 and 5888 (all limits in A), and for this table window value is -21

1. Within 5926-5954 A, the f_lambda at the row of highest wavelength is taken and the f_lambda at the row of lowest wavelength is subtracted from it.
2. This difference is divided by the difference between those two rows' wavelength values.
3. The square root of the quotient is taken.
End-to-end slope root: 0.08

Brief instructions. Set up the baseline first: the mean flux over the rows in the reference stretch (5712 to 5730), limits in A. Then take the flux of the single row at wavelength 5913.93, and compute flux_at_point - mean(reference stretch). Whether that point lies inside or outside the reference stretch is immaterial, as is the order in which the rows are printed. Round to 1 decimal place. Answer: -1.1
